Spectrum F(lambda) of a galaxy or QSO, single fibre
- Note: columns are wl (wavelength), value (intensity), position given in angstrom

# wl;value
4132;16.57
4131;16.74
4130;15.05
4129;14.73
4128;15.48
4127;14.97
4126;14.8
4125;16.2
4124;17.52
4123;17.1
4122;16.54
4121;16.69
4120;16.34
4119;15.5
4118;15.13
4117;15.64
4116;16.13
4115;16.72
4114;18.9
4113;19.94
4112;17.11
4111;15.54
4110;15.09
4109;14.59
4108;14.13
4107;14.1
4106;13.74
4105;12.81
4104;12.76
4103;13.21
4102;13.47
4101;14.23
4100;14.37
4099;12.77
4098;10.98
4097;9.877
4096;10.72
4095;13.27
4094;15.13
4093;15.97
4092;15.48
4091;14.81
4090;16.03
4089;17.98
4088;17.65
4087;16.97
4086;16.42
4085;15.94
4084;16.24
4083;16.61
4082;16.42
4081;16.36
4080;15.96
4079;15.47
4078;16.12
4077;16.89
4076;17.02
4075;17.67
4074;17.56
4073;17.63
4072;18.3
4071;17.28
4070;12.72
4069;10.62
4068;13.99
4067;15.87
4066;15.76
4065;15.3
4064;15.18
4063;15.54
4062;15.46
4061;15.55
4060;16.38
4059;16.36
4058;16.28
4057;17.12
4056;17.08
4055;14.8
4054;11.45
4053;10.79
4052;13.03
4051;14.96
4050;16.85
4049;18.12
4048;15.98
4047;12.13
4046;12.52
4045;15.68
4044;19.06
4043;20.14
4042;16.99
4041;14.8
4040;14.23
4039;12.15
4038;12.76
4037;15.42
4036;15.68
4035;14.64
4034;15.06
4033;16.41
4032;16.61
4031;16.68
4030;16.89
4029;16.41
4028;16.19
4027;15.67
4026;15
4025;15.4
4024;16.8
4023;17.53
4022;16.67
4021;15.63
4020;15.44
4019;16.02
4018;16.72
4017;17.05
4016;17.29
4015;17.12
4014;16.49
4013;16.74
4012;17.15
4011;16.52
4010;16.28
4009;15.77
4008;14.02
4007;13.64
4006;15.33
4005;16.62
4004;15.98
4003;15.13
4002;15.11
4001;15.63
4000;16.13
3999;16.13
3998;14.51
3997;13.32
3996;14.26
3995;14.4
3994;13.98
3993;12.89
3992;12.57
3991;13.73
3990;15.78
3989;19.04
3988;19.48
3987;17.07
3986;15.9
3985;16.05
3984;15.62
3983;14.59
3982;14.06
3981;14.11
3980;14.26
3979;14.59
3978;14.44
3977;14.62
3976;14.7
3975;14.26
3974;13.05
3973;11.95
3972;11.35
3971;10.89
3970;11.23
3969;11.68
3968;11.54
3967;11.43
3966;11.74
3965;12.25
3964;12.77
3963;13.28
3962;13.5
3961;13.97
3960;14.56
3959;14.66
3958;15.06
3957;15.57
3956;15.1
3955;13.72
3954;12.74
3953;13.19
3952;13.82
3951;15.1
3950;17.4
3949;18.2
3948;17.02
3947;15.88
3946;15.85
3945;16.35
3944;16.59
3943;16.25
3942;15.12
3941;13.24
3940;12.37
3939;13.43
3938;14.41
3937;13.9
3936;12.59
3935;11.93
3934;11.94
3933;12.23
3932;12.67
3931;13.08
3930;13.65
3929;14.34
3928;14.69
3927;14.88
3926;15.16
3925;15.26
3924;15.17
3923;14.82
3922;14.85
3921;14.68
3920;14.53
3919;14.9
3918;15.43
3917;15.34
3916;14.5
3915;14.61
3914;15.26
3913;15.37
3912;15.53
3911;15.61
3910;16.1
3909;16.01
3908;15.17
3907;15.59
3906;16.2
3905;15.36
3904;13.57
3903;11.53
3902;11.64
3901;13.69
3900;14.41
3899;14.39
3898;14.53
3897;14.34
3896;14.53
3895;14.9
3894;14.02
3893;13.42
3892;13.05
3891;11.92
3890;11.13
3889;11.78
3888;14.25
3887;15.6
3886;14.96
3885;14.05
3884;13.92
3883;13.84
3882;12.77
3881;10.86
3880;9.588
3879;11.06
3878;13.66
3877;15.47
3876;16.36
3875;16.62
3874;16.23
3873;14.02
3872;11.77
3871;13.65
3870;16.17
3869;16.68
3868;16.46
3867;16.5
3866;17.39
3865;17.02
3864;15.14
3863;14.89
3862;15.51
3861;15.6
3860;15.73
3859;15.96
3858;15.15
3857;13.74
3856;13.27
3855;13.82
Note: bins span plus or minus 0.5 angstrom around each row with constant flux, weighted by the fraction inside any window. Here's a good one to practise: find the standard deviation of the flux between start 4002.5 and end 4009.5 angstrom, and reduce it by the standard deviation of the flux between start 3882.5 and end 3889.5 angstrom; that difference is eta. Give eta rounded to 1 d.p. -0.1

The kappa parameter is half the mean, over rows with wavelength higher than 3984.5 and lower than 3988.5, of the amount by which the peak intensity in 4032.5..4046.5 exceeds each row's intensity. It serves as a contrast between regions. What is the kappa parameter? 1.51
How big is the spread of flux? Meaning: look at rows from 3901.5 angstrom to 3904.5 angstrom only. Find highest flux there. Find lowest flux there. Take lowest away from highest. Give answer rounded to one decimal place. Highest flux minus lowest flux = 2.0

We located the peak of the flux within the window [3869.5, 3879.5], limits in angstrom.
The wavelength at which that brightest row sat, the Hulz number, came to 3875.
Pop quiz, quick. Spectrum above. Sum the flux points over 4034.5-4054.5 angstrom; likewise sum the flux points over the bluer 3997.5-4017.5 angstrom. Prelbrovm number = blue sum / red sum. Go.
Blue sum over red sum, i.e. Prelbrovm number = 1.07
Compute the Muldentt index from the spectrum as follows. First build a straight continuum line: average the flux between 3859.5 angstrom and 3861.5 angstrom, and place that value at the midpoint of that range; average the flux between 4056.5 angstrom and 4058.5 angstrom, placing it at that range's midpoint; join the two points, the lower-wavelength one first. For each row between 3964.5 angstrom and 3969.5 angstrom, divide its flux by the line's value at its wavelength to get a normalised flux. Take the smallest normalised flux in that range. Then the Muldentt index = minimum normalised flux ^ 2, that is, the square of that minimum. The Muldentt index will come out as 0.50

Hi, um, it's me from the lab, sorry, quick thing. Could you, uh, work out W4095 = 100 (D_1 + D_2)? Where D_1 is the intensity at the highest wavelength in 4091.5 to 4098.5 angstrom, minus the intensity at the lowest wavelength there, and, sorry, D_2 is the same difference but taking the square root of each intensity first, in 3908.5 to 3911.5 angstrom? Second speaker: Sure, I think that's -455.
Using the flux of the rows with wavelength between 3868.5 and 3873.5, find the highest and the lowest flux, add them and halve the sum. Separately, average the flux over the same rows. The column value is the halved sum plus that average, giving 28.7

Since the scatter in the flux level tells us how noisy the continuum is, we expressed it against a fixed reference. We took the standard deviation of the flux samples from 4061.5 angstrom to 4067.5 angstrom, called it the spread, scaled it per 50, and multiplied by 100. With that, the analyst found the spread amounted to 0.5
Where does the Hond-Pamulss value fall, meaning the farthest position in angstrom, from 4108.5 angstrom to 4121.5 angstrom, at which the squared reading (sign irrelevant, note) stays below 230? 4118 angstrom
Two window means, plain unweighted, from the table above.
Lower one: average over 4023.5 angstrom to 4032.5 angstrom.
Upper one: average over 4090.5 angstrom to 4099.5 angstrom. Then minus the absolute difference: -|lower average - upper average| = -3.0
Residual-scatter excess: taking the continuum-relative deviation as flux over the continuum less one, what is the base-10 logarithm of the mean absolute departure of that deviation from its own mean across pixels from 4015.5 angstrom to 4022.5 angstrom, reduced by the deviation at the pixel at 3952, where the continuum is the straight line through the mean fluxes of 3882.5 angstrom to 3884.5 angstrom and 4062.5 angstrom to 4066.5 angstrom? -1.34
